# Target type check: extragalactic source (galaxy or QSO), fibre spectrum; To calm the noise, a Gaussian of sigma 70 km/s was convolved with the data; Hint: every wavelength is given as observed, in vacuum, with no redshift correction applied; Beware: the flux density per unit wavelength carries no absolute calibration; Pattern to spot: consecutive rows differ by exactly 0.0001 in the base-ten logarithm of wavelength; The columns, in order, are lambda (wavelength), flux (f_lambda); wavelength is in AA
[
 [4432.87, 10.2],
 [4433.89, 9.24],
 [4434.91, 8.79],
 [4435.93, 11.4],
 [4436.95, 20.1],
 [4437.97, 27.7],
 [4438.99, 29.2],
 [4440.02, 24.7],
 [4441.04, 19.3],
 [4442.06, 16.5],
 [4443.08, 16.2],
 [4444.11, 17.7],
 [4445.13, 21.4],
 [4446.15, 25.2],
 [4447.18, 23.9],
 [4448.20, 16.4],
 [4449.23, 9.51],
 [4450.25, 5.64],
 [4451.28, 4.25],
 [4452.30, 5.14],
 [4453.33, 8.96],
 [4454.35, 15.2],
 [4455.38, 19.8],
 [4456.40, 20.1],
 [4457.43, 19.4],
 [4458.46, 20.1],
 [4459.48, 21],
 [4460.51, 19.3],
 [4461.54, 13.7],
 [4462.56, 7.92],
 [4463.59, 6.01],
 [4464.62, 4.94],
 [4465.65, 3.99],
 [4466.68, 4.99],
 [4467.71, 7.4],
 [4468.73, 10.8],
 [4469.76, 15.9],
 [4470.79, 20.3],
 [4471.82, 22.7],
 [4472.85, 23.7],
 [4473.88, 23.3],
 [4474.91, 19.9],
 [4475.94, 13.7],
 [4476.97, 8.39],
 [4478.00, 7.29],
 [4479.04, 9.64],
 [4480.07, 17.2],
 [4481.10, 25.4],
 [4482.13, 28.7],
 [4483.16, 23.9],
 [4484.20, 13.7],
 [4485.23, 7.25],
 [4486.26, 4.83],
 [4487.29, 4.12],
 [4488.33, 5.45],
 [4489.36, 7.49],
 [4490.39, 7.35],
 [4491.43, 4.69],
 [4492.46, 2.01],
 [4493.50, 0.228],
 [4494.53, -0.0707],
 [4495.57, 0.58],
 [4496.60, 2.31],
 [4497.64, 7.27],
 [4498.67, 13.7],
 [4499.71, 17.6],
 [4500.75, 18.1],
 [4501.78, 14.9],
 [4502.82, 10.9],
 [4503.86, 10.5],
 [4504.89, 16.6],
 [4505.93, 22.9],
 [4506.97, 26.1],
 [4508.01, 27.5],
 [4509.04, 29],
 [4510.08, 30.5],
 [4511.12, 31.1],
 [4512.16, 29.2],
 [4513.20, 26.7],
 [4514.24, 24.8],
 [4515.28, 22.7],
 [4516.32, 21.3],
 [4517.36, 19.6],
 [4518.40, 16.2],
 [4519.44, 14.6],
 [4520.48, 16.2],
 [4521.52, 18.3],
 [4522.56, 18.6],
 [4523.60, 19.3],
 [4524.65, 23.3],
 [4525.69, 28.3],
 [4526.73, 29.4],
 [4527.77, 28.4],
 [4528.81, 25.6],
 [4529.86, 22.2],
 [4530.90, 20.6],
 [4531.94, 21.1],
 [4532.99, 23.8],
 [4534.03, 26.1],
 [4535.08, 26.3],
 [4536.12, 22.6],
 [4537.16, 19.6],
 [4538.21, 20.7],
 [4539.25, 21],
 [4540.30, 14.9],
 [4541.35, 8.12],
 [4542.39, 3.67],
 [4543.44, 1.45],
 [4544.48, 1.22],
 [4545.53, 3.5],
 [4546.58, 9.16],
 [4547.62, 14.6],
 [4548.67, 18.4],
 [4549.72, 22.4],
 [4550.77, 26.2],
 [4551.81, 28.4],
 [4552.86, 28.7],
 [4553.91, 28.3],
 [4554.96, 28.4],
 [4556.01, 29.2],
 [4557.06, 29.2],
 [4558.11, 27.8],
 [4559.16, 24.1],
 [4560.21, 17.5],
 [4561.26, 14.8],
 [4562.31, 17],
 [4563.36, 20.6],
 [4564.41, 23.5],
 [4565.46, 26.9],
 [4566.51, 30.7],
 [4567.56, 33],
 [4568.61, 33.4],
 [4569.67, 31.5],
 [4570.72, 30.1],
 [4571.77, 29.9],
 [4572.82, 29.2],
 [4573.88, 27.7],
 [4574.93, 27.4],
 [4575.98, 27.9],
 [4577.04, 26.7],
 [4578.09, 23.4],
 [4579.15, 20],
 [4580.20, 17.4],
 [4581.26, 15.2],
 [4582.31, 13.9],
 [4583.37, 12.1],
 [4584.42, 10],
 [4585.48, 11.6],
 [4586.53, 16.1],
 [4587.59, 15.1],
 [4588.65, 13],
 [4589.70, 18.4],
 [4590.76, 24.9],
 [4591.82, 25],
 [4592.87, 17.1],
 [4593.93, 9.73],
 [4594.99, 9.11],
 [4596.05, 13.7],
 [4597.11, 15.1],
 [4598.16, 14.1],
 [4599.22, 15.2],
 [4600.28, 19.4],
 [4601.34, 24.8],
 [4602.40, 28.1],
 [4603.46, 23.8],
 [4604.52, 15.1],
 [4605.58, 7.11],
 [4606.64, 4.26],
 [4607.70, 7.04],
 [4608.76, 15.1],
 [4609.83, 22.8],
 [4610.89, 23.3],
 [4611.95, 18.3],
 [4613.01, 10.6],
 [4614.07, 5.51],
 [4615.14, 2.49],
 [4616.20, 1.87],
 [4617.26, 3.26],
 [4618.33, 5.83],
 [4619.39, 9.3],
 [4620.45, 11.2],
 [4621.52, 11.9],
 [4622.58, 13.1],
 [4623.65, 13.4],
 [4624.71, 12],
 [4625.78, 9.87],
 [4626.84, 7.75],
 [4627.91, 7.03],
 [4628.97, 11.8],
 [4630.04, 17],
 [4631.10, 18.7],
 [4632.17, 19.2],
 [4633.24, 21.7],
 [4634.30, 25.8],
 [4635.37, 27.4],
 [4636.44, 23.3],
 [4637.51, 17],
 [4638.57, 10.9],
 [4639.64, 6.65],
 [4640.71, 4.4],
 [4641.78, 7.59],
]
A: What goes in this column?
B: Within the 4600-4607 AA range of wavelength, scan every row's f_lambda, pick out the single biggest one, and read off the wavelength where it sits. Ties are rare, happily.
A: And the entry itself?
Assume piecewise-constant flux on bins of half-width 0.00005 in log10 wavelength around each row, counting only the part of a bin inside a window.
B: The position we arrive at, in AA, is 4602.40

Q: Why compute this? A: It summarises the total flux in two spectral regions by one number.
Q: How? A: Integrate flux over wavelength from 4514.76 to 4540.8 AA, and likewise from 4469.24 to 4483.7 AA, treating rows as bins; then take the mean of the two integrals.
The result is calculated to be 416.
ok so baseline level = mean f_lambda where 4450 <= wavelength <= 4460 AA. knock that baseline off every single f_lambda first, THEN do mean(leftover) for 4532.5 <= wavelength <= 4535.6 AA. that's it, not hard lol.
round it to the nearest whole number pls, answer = 11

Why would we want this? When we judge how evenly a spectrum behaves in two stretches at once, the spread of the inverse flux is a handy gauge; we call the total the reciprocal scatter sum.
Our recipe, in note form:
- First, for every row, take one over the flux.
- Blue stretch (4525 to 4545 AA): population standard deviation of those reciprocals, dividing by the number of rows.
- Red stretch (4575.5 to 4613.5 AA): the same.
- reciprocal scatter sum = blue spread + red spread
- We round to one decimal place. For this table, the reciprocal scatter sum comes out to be 0.3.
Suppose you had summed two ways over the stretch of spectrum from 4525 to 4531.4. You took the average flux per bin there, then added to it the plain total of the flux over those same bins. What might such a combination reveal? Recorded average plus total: 180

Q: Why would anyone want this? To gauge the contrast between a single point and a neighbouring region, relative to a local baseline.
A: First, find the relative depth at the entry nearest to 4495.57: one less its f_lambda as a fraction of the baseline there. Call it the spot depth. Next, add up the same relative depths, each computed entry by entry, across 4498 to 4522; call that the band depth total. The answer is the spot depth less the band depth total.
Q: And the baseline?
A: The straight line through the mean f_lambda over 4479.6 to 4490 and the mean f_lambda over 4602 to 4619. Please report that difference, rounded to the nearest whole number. 14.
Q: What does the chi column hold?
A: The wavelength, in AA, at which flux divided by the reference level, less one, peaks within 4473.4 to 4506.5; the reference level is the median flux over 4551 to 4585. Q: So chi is 4482.13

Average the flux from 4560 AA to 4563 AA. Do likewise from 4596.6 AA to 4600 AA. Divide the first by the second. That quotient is 1.1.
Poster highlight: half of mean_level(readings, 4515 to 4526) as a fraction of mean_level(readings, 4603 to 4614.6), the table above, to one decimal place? 0.7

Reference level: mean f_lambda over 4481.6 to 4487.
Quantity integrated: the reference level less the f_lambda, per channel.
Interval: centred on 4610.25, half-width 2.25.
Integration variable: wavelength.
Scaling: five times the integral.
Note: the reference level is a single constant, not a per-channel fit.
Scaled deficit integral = -89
